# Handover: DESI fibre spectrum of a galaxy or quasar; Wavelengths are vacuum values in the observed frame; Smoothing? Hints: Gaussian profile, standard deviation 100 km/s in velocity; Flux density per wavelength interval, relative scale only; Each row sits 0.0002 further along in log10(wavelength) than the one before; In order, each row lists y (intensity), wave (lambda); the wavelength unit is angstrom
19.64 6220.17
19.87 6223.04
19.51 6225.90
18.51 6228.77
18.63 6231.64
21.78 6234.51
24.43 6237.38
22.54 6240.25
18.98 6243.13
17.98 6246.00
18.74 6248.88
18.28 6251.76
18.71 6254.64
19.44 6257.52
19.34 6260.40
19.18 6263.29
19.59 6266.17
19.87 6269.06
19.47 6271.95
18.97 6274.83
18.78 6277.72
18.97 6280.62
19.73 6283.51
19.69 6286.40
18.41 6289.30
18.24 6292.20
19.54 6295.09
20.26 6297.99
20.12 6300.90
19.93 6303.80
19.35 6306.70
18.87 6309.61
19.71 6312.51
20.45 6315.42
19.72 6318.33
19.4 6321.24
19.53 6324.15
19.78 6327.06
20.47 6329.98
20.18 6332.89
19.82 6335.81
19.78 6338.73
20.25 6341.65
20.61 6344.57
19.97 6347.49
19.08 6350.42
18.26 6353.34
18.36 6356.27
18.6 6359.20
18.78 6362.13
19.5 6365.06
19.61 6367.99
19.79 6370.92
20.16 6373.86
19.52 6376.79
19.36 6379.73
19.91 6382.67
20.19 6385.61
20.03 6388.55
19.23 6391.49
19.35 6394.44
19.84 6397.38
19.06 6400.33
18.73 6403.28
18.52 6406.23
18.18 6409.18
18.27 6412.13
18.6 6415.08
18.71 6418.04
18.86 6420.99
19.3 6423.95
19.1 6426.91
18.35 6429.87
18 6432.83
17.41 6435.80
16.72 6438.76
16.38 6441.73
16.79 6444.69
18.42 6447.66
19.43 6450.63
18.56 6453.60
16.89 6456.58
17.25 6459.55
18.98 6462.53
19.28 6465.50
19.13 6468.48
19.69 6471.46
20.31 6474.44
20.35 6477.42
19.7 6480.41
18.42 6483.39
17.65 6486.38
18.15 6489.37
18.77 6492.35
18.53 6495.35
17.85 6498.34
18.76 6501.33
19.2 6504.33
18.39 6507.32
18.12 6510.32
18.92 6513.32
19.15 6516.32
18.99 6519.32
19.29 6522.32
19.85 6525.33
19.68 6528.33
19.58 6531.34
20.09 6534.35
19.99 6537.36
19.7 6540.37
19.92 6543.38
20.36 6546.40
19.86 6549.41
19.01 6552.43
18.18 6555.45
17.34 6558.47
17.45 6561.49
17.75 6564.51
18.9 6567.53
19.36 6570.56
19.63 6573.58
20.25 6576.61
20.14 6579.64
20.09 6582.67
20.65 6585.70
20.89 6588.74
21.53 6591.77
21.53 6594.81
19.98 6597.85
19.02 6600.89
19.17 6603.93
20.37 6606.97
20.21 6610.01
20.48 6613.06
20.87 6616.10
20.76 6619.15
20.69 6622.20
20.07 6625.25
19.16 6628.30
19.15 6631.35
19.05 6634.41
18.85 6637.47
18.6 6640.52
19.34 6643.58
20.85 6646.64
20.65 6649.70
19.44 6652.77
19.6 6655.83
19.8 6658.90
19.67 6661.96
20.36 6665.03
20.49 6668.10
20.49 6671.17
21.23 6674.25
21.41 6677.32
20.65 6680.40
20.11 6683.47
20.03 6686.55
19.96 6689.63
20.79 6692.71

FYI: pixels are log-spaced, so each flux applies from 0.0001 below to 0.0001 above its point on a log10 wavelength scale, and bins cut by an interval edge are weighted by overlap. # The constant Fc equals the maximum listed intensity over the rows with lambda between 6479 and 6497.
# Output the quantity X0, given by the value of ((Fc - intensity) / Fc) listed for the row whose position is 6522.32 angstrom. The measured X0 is 0.02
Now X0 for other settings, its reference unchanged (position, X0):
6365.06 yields 0.01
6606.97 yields -0.03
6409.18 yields 0.08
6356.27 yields 0.07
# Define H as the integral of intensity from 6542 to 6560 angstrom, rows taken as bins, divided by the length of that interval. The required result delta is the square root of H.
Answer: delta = 4.37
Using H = 19.1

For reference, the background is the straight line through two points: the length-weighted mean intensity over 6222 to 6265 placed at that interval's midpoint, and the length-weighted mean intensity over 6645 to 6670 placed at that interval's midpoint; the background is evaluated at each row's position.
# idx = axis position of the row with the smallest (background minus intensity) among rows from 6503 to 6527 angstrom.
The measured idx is 6525.33 angstrom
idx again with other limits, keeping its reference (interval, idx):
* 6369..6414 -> 6385.61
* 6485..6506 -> 6504.33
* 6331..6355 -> 6344.57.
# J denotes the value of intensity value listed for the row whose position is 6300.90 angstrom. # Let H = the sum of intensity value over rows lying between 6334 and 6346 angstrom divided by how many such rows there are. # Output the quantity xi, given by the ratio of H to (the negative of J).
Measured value -1.00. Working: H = 20.1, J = 20.12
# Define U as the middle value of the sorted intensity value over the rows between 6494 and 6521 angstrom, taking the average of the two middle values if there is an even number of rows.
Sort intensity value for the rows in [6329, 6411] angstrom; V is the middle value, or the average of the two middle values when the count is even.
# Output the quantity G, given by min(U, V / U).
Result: 1.04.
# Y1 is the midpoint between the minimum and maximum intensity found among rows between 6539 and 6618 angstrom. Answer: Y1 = 19.4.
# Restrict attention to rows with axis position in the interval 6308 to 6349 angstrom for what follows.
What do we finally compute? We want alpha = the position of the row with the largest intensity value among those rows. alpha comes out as 6344.57 angstrom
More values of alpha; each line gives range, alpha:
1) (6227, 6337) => 6237.38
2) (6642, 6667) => 6646.64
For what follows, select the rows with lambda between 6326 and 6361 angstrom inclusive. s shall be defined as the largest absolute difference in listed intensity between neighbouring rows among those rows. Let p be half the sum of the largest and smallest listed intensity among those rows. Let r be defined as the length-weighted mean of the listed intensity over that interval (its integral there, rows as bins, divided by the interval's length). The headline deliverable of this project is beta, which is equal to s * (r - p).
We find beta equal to 0.130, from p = 19.4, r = 19.6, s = 0.89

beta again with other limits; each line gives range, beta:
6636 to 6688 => 0.140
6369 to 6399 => 0.018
